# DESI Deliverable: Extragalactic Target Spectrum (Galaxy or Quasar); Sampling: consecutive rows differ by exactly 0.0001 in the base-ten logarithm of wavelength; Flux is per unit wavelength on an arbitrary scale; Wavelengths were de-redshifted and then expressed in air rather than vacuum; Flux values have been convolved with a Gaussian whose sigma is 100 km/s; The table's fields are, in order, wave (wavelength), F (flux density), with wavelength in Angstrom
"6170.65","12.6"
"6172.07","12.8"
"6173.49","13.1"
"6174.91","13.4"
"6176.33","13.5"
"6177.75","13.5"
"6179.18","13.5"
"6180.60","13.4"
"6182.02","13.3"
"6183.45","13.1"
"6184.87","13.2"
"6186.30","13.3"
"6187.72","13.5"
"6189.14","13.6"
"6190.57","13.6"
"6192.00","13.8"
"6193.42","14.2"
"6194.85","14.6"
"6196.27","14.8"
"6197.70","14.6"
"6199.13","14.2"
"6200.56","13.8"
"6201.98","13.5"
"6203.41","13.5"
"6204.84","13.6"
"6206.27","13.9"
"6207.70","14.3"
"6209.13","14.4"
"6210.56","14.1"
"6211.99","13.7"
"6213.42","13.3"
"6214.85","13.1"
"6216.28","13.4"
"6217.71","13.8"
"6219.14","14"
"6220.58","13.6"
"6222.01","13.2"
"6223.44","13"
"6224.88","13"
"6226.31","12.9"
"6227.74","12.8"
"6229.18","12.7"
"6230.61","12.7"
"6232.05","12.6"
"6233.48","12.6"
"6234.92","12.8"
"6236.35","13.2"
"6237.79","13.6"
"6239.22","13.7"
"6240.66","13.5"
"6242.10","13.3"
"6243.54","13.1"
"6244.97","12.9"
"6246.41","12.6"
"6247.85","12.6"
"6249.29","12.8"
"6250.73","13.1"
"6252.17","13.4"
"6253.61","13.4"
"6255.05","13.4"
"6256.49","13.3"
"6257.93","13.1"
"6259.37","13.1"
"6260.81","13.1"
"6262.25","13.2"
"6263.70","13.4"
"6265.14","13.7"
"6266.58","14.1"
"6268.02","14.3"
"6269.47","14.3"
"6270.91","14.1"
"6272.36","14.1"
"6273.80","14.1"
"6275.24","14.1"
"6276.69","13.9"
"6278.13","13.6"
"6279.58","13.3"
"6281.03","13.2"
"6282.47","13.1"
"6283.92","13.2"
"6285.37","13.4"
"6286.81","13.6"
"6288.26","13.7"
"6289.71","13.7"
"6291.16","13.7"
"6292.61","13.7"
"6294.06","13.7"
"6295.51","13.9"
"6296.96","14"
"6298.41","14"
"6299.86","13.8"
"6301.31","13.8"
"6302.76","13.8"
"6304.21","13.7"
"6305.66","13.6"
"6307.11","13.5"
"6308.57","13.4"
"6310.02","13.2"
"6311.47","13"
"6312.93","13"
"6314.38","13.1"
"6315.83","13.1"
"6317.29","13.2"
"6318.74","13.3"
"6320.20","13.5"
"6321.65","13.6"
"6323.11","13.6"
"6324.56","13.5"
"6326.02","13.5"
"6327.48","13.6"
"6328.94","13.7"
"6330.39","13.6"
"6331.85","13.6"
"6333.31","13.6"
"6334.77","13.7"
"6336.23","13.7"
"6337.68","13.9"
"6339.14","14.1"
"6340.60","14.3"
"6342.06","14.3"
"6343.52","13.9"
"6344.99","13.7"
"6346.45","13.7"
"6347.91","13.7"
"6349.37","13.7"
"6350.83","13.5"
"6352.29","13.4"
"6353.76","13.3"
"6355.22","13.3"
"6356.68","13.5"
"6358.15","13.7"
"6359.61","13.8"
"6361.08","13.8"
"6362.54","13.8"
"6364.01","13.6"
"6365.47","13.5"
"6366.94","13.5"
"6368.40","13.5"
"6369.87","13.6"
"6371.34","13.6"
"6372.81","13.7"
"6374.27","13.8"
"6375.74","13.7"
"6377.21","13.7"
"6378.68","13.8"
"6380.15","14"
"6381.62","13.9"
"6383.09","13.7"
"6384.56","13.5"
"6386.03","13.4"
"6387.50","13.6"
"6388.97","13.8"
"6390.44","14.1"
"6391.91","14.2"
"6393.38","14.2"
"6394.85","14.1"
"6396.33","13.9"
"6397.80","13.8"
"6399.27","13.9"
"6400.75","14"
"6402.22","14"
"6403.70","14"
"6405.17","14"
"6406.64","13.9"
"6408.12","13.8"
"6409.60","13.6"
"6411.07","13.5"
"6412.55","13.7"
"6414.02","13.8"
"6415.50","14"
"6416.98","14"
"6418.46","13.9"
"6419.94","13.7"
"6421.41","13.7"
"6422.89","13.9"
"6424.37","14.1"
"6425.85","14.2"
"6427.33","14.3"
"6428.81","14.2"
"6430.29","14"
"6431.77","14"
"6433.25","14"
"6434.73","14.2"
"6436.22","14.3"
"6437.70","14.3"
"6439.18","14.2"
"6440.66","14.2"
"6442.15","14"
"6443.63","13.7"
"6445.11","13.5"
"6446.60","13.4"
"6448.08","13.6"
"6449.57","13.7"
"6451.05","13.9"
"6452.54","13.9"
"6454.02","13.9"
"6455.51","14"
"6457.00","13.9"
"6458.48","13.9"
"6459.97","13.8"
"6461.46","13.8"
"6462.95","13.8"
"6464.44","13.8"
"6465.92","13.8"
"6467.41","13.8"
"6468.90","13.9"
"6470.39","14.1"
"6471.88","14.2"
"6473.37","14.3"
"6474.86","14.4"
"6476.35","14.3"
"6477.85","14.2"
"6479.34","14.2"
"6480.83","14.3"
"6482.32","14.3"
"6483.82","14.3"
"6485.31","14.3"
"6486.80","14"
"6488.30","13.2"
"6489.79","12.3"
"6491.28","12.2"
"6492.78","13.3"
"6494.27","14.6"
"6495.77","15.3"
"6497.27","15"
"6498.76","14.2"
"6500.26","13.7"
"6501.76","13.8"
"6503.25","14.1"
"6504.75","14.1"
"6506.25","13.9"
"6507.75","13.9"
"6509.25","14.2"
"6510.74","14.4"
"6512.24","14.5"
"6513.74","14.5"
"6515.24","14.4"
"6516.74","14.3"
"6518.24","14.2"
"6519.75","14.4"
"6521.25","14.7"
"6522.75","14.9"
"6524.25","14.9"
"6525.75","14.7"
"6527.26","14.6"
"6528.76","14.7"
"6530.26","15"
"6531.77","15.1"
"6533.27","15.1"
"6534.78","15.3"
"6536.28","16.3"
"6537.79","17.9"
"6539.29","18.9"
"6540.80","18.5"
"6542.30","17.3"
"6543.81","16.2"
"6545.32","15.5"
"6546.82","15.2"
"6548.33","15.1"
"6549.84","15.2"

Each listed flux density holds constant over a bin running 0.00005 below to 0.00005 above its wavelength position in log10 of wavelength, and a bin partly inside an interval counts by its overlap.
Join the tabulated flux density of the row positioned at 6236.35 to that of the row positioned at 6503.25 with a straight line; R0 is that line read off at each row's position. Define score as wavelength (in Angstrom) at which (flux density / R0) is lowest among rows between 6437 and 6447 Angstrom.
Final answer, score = 6446.60 Angstrom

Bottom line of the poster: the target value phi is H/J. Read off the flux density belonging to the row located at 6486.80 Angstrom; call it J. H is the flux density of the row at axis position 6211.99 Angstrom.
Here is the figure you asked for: 0.98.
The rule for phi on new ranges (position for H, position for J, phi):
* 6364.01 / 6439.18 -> 0.96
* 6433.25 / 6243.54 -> 1.07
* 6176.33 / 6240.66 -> 1.00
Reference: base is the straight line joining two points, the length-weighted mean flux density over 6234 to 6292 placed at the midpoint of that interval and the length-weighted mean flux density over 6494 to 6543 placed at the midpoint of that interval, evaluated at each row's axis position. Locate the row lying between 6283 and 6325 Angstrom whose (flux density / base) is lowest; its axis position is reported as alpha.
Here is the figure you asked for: 6312.93 Angstrom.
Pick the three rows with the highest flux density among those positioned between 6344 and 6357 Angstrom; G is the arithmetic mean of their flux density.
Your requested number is 13.7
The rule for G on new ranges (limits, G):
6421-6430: 14.2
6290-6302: 14.0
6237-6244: 13.6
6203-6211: 14.3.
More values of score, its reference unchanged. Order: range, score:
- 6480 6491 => 6489.79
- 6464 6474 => 6467.41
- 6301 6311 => 6310.02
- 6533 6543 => 6533.27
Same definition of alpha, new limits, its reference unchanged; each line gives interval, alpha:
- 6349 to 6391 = 6386.03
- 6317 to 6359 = 6355.22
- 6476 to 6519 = 6491.28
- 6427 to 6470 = 6446.60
